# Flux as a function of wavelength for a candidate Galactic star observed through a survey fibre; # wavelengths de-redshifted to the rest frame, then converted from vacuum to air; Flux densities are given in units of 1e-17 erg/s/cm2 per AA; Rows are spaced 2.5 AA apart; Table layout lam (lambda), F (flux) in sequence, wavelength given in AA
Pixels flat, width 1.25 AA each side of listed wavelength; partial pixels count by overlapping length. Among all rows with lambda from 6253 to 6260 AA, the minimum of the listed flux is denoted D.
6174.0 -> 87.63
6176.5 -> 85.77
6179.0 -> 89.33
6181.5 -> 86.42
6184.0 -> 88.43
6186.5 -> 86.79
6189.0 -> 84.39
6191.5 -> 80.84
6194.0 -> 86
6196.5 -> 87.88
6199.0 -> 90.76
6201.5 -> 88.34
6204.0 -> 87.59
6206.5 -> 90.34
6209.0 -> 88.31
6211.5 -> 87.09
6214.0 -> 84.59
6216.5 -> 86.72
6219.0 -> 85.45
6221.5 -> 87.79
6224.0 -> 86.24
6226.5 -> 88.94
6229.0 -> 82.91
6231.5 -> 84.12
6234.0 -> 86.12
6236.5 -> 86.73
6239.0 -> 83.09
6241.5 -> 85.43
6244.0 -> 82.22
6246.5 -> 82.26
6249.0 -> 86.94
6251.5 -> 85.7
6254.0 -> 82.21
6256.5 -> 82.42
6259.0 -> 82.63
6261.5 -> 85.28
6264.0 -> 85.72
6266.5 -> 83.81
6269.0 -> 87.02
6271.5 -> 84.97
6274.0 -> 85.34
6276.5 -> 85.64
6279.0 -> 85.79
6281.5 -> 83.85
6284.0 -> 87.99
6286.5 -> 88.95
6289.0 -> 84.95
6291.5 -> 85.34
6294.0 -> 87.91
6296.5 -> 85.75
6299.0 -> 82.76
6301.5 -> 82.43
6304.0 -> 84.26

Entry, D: 82.21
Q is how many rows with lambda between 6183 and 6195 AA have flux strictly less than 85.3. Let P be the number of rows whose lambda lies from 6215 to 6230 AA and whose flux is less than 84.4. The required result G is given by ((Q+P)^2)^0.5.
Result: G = 3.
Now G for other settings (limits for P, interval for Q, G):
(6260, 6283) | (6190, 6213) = 3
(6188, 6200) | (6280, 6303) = 6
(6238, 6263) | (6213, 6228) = 7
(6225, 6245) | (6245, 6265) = 9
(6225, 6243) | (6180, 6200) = 5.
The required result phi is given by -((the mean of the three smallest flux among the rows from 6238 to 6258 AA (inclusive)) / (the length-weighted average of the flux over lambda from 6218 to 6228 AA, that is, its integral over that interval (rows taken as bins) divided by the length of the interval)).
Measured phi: -0.94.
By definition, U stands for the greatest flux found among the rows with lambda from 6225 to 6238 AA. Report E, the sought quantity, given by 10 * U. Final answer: 889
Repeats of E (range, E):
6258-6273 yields 870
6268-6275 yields 870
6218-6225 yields 878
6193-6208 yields 908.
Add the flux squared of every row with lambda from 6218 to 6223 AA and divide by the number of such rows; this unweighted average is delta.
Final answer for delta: 7504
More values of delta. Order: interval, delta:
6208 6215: 7513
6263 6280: 7306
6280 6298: 7467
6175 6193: 7402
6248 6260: 7056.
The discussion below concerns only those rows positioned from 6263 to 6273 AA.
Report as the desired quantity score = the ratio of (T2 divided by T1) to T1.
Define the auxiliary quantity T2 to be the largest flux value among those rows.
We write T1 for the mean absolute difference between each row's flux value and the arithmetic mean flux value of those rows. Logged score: 89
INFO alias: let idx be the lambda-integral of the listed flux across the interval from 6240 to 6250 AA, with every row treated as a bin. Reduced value 841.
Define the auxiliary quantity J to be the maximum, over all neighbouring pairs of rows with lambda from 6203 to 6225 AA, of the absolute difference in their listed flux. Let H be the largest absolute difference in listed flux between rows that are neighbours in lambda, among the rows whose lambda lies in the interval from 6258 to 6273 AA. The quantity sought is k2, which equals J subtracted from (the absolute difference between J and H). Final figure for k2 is -2.3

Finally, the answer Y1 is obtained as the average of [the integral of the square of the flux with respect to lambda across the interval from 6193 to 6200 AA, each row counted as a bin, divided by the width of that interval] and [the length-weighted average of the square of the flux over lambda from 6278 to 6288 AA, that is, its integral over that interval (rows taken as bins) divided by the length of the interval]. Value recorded 7645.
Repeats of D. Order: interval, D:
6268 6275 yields 84.97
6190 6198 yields 80.84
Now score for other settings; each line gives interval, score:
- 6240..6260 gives 29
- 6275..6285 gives 75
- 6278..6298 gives 41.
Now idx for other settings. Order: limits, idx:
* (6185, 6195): 846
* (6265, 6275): 853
